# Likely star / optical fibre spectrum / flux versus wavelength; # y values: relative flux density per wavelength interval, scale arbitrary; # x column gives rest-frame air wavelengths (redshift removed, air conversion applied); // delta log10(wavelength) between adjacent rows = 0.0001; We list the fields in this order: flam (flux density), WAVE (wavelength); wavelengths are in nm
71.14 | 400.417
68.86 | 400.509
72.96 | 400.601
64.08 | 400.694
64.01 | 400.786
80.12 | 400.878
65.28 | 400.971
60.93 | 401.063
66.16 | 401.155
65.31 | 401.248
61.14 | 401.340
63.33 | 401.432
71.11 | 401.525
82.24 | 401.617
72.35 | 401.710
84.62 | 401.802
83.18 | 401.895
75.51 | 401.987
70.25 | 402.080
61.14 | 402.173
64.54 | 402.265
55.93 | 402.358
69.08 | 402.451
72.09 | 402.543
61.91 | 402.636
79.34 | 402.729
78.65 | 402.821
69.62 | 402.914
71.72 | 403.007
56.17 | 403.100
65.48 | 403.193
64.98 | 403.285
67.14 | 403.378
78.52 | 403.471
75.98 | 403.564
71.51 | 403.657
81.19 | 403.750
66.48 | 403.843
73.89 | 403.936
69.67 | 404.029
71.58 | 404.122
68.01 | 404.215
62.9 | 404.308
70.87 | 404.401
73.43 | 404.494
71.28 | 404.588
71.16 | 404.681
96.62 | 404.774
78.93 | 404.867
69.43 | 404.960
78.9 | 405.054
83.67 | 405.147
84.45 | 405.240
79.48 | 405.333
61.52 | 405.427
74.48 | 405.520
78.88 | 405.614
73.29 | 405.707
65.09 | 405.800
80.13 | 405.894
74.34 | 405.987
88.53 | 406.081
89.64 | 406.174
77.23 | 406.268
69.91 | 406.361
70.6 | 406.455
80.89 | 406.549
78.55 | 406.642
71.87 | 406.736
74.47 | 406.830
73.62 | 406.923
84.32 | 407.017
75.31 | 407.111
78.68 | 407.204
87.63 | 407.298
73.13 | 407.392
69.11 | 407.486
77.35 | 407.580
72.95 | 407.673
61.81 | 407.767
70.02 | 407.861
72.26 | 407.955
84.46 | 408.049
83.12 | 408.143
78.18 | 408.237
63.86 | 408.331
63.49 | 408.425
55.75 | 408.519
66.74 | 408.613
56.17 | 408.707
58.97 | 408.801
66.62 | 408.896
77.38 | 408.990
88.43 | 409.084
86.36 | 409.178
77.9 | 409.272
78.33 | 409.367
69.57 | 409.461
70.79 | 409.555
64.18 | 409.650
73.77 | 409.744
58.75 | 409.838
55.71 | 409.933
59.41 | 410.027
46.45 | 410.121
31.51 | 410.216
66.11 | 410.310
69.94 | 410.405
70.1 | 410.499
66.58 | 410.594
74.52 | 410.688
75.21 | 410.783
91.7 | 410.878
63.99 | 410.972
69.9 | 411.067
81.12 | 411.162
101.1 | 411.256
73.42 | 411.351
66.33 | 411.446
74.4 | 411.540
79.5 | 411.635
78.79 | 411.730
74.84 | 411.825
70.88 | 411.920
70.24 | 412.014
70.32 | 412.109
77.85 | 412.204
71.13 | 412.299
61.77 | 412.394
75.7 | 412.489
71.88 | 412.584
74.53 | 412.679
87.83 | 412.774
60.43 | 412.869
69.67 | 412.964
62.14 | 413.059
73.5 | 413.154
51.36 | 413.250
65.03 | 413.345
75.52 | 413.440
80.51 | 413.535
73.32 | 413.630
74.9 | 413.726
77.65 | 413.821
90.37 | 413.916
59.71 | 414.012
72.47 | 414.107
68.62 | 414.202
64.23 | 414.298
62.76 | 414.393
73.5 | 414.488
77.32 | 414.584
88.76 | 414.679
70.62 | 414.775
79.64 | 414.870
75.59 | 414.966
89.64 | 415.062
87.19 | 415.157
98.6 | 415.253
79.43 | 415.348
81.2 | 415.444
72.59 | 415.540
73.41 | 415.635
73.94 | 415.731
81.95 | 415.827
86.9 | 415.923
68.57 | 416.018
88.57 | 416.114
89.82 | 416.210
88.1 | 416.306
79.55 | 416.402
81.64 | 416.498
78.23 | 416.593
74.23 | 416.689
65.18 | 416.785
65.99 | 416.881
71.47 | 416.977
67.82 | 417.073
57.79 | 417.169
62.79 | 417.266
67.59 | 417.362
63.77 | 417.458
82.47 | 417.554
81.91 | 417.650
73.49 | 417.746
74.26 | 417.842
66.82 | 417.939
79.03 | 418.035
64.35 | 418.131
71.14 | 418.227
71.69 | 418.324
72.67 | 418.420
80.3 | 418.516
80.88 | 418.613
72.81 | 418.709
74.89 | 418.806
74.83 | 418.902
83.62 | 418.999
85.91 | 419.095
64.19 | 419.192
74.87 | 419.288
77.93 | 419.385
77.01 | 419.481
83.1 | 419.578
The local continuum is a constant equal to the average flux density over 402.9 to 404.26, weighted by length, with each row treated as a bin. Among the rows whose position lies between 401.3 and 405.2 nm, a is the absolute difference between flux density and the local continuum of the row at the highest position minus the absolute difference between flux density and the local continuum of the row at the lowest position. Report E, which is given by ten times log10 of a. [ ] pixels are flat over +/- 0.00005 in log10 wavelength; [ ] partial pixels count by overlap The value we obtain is 7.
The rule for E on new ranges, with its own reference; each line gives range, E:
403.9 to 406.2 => 12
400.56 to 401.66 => 10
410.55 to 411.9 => 1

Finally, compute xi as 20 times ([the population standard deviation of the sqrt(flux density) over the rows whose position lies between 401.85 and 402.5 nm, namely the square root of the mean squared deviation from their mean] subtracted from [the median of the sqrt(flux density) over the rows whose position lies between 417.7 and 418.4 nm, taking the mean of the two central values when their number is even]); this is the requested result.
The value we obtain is 159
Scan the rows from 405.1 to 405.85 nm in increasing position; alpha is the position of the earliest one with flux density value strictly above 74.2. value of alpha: 405.147 nm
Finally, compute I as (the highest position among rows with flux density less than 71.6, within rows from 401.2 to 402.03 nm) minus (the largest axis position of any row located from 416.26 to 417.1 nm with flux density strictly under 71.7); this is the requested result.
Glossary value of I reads -15.55 nm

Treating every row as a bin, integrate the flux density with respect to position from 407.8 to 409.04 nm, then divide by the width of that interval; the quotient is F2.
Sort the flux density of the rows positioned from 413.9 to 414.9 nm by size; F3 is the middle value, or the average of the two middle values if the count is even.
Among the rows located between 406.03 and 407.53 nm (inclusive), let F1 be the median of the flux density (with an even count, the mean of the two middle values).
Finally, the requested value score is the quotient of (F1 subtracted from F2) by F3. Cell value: -0.10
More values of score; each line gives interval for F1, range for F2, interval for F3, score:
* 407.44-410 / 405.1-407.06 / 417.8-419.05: 0.09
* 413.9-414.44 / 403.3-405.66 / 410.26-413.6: 0.11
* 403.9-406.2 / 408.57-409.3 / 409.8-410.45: -0.03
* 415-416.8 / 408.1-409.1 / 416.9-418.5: -0.18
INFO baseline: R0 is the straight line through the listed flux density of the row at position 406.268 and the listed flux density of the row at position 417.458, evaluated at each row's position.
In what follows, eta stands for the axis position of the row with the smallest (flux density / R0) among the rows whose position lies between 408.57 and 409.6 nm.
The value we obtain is 408.707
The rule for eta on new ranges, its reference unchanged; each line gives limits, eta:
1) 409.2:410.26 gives 410.216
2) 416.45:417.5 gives 417.169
